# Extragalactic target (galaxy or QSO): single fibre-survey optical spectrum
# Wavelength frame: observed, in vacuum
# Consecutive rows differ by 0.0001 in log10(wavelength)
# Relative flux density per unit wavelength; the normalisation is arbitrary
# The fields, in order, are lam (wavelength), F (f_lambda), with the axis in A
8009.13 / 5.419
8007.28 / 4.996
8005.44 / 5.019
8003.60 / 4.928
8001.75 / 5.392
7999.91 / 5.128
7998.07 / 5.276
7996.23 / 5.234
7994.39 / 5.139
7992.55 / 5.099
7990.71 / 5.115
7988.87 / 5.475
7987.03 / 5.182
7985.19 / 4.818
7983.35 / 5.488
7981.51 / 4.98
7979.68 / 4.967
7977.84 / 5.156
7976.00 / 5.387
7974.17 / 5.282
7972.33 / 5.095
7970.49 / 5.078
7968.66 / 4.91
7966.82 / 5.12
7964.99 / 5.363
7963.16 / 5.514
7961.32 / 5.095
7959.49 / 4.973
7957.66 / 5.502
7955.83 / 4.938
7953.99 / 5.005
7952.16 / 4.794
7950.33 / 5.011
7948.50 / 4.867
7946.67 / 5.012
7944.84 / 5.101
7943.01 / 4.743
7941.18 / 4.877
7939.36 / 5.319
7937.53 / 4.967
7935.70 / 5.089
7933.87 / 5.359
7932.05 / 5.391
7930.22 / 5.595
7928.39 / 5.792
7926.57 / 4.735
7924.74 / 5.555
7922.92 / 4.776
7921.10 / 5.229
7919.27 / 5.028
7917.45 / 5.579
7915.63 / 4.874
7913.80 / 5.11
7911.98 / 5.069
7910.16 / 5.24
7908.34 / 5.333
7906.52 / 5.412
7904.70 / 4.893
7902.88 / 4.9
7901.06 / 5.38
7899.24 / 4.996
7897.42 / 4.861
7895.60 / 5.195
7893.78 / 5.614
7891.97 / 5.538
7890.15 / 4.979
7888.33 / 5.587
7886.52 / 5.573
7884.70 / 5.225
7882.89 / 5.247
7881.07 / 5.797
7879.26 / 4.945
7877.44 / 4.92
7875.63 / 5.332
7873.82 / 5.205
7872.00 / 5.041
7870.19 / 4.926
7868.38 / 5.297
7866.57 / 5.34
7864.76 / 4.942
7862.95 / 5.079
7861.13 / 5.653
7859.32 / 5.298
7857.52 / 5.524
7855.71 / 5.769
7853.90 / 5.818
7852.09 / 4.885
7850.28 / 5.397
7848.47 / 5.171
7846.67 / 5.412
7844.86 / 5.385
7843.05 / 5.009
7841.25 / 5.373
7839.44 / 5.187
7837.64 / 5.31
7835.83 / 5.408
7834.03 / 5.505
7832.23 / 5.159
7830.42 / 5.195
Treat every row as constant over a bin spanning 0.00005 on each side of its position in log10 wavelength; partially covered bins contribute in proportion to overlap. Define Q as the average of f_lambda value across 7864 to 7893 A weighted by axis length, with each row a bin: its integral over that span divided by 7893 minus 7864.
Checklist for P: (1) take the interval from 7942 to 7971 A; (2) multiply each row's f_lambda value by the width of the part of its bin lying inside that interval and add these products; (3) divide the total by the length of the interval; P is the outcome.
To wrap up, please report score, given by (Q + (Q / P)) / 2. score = 3.14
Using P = 5.06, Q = 5.25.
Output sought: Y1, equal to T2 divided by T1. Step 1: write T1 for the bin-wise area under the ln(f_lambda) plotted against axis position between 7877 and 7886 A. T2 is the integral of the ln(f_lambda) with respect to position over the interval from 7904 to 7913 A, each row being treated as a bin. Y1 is 0.99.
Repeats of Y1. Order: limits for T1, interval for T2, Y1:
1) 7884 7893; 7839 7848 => 0.99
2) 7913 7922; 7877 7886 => 1.01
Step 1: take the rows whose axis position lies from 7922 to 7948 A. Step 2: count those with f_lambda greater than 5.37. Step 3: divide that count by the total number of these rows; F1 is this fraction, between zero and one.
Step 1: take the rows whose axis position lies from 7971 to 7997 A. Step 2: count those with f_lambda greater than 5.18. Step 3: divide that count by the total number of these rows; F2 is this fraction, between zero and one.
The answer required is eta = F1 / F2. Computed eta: 0.67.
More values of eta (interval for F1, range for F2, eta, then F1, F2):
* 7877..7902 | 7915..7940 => 0.75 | 0.43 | 0.6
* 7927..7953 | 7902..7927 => 0.50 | 0.21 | 0.4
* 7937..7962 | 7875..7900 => 0.11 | 0.07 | 0.6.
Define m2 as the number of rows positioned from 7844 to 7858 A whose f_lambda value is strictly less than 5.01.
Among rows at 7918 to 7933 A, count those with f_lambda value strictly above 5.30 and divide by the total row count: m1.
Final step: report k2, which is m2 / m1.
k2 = 2.0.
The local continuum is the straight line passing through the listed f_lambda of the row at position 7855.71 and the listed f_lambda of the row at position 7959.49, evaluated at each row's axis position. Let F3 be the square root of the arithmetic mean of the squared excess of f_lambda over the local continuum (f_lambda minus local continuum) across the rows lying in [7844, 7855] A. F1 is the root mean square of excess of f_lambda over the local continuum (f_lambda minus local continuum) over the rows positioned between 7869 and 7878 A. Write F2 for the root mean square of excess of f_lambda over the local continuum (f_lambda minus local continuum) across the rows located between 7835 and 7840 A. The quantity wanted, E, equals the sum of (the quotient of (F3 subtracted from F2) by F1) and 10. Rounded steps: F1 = 0.57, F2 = 0.61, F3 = 0.6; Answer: 10.1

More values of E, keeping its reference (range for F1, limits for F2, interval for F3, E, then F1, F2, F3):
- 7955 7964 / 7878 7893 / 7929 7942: 10.3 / 0.35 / 0.34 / 0.2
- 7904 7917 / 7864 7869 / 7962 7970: 10.5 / 0.29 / 0.53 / 0.4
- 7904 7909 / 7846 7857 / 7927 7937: 10.6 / 0.29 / 0.52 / 0.3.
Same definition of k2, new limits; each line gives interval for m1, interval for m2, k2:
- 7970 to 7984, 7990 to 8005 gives 4.0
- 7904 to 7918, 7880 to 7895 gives 2.7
